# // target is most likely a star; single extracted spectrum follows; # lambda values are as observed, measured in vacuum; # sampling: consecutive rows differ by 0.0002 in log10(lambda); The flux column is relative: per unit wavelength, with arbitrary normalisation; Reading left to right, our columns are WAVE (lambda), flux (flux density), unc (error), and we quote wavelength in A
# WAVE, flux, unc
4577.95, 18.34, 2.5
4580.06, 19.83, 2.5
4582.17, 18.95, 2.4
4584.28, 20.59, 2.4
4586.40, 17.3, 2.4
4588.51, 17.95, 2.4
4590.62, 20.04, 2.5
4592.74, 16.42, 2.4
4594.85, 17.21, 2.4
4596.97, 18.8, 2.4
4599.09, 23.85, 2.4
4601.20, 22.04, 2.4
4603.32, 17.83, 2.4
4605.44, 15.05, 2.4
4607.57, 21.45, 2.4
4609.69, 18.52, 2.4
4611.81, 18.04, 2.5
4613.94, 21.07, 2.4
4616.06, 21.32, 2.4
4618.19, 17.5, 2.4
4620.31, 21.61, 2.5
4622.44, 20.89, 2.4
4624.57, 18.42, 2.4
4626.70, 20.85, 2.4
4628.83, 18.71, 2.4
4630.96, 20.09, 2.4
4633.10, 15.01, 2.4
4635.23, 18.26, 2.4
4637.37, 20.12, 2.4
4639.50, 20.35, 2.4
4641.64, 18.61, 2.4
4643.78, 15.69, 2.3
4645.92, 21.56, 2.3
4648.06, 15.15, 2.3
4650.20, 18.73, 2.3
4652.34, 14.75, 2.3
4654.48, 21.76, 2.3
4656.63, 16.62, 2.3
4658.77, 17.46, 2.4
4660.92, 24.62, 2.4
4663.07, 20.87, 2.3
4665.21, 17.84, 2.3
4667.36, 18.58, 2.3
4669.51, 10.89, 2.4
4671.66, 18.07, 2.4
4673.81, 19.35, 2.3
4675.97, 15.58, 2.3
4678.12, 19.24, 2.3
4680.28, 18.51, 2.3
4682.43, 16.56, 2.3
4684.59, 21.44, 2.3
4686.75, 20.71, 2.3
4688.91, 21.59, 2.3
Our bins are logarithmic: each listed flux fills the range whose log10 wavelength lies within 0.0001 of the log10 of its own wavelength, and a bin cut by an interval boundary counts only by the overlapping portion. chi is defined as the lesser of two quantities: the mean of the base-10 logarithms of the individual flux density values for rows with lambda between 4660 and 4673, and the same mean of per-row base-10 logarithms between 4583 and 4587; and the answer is 1.25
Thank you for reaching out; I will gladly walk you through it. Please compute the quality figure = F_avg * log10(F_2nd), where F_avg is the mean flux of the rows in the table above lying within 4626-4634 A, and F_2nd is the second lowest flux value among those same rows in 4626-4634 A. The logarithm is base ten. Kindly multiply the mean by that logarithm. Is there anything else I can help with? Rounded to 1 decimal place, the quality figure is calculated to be 23.7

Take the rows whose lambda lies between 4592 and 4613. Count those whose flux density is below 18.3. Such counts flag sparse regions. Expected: 5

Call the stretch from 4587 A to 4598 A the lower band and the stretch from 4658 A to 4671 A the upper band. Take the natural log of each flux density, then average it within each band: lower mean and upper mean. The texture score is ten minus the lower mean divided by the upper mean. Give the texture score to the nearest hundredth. 9.00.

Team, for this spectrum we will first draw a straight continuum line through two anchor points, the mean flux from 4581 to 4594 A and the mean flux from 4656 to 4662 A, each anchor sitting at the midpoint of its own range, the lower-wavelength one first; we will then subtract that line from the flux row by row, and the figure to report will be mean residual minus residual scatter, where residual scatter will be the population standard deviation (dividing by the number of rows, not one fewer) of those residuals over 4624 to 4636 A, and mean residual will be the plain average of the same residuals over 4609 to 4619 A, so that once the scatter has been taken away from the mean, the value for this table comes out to -1.50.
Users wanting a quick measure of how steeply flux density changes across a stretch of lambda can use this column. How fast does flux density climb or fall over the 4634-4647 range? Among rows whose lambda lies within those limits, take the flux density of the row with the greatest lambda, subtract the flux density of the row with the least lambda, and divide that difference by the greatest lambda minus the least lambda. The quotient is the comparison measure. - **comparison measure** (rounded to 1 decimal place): 0.3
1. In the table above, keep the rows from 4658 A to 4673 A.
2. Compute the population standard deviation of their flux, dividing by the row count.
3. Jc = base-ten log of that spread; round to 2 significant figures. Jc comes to 0.58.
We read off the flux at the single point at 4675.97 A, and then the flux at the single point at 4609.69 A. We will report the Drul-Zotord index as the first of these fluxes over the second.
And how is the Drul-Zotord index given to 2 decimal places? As 0.84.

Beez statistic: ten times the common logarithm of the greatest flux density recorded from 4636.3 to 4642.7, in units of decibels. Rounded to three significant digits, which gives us 13.1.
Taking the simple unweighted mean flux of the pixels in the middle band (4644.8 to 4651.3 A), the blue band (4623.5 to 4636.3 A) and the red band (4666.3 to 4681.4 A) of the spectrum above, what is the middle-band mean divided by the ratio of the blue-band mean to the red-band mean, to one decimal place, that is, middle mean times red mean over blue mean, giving 17.1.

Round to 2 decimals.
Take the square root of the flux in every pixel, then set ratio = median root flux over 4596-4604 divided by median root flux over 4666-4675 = 1.05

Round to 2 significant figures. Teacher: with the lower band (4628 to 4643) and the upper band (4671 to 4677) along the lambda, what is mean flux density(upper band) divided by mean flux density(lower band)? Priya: 0.94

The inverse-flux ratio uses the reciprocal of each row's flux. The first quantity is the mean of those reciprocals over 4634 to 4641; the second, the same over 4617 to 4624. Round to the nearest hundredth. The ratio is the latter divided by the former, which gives 0.98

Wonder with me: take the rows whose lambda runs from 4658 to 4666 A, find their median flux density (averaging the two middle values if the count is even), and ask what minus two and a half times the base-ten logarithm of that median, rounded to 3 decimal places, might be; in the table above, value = -3.217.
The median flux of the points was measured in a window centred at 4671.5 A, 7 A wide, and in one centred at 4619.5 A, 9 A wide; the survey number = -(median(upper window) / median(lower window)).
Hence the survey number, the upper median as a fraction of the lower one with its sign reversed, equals -0.86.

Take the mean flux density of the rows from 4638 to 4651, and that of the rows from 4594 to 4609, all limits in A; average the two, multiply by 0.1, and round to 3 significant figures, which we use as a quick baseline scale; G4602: 1.89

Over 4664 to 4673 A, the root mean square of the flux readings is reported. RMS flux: 16.6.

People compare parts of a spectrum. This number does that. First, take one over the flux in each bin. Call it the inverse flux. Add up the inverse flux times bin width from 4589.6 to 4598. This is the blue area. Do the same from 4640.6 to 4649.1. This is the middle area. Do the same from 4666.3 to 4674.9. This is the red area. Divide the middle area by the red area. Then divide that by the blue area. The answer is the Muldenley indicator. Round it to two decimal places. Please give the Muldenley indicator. 1.93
